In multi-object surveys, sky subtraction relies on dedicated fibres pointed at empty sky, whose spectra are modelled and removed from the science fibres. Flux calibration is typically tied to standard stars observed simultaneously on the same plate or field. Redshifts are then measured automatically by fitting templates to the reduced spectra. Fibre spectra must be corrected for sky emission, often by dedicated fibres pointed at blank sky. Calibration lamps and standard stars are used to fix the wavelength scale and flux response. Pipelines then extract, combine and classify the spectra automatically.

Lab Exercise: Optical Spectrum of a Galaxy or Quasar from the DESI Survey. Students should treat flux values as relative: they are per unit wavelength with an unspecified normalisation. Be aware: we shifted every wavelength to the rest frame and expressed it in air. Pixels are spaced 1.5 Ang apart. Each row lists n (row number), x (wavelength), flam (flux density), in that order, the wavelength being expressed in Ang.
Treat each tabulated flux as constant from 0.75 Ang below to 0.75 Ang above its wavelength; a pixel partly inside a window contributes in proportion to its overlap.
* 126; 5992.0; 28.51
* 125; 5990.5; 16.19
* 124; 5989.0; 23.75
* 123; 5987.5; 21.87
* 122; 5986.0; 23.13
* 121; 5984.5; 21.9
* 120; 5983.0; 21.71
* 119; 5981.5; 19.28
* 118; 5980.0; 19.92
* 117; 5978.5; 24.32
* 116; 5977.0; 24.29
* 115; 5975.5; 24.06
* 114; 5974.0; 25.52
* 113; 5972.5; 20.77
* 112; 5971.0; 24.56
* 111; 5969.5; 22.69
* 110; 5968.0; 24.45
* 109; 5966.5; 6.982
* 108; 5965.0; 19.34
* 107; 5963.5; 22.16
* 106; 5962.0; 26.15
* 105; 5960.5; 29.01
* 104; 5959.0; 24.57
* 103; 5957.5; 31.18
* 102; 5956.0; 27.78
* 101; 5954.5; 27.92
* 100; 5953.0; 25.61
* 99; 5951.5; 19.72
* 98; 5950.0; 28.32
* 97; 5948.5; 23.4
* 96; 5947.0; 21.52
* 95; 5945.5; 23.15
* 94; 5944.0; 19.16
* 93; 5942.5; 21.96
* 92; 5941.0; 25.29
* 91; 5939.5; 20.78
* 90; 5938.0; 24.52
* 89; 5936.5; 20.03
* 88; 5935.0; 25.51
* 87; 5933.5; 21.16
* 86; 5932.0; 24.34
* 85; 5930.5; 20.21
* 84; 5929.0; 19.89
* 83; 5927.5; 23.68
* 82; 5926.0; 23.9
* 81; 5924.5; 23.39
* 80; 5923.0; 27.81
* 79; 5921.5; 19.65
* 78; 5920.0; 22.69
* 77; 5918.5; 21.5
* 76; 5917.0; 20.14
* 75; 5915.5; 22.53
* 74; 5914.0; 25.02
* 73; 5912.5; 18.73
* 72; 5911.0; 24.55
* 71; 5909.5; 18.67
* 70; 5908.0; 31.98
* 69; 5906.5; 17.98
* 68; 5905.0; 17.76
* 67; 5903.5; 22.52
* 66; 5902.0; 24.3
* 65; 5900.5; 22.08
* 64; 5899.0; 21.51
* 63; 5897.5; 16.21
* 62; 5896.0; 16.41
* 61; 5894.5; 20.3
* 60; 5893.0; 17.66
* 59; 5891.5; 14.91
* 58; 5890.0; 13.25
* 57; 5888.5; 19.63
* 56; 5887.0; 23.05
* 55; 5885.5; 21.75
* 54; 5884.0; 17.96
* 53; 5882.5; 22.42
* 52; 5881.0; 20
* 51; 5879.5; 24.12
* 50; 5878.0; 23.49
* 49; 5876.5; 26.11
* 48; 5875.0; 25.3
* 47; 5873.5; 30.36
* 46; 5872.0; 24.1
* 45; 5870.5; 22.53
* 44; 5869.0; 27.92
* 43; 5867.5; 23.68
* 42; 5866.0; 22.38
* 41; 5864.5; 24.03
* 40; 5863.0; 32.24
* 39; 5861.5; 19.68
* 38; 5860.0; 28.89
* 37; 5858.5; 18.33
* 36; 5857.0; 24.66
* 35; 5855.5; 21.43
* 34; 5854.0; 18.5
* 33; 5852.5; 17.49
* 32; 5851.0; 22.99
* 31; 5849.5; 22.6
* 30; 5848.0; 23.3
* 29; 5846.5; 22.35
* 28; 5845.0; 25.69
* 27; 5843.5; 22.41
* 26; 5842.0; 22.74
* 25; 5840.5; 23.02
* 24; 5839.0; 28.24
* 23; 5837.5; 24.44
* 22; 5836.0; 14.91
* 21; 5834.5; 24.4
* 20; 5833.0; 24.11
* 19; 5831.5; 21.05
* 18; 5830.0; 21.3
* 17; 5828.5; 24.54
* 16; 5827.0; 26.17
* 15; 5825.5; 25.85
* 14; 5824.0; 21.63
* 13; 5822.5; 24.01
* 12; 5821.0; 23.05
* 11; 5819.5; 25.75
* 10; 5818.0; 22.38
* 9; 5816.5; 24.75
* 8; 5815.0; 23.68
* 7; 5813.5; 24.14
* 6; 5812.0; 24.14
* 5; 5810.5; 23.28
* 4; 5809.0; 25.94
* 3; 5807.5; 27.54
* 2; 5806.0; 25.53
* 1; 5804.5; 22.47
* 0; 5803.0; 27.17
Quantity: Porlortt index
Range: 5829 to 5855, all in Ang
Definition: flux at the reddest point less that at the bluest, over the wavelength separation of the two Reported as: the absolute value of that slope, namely 0.12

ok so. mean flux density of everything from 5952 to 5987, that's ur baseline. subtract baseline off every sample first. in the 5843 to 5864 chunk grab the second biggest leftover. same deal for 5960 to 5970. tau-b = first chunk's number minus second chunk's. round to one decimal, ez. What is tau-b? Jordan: 2.7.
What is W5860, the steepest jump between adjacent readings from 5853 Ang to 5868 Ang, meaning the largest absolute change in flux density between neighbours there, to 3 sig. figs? 12.6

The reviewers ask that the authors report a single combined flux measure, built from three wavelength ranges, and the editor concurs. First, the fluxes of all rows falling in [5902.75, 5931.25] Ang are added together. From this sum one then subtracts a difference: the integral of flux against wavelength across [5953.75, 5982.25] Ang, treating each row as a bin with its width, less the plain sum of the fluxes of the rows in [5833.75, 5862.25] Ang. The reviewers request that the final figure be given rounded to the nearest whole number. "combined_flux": 181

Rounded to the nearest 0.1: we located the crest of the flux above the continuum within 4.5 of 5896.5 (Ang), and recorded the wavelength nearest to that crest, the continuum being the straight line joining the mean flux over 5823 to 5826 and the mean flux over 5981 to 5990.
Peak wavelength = 5900.5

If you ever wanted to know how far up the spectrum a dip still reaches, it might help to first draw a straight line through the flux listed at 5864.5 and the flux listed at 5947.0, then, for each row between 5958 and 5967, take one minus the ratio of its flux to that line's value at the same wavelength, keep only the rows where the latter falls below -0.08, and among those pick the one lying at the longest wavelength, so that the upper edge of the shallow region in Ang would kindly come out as 5962.0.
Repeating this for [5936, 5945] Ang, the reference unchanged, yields 5941.0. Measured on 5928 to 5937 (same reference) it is 5935.0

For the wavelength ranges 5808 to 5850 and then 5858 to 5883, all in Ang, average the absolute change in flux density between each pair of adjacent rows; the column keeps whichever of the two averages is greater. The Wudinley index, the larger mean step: 4.8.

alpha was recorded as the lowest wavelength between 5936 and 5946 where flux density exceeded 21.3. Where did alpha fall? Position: 5938.0 Ang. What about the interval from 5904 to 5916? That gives 5908.0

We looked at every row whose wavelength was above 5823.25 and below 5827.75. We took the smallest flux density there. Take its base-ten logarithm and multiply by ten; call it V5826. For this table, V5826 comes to 13.4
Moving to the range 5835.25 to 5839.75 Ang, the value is 11.7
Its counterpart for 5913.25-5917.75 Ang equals 13.0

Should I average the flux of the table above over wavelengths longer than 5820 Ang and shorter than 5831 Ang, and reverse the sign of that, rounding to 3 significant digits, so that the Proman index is -23.8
